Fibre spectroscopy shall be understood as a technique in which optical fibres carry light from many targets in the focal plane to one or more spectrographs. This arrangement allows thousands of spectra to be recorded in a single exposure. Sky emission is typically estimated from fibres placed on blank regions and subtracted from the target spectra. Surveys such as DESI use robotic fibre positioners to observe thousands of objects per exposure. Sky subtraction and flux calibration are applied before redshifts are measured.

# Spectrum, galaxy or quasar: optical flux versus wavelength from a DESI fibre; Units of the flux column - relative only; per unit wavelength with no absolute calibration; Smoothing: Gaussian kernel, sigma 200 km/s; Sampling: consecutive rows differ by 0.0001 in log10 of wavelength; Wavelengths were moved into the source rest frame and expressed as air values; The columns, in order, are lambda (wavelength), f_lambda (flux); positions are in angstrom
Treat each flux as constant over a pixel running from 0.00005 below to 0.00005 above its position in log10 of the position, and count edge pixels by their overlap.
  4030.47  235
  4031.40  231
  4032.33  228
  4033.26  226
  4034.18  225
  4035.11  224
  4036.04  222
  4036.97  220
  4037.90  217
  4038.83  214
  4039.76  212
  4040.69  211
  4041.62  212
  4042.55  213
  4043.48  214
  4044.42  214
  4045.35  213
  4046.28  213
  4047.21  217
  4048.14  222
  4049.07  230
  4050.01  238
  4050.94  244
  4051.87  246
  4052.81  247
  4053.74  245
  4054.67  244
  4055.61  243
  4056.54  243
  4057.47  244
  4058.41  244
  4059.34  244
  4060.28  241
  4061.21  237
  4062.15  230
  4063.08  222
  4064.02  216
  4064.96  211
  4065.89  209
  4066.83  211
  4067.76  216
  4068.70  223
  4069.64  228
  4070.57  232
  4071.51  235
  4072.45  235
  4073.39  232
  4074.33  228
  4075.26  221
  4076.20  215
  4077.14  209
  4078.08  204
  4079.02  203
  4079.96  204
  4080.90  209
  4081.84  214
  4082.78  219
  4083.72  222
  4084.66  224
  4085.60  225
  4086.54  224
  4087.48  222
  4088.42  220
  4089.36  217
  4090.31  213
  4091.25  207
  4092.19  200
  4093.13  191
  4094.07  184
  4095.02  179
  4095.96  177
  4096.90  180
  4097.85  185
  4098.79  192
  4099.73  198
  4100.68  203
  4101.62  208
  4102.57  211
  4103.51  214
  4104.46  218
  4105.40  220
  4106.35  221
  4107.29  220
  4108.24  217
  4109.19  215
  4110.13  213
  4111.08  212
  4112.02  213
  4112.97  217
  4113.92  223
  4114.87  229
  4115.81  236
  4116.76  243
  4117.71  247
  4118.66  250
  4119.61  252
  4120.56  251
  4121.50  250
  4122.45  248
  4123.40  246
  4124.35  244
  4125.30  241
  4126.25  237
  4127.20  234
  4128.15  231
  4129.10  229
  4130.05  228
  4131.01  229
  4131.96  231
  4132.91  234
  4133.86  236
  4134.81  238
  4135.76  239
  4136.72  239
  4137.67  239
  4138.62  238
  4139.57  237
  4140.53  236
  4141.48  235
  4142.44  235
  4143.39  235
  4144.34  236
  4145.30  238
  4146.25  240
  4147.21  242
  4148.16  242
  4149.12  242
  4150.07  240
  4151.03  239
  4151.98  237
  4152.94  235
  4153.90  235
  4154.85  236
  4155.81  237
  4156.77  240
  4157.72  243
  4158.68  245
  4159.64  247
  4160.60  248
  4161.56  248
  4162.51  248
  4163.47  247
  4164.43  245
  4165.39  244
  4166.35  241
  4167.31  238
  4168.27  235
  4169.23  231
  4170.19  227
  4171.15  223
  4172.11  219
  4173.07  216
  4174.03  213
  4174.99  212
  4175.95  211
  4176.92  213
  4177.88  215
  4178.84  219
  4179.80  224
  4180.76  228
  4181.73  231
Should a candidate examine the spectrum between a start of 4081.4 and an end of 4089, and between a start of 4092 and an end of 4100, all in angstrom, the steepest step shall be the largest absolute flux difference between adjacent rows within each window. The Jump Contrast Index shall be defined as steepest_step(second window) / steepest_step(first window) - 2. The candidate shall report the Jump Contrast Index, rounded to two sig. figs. -0.20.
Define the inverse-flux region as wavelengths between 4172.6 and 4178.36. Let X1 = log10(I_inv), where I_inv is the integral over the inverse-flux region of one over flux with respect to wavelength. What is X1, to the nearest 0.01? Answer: -1.57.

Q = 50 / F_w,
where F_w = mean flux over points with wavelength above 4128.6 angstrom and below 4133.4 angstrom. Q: 0.217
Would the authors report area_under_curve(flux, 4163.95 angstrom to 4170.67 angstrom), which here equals 1594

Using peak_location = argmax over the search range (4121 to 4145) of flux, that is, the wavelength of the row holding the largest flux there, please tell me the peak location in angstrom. 4121.50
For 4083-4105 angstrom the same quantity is 4085.60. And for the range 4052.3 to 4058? 4052.81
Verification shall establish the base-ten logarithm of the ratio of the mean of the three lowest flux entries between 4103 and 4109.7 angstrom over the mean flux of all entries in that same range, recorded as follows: -0.005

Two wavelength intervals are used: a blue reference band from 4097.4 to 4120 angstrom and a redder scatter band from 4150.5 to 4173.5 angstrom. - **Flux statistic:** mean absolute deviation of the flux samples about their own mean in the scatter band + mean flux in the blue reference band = 226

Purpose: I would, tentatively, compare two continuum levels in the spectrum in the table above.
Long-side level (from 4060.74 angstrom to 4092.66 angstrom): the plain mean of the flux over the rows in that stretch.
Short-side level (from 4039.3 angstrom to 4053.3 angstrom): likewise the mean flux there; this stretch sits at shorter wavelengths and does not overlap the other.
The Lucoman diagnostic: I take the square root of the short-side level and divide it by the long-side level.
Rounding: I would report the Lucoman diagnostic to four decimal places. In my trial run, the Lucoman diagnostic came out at 0.0683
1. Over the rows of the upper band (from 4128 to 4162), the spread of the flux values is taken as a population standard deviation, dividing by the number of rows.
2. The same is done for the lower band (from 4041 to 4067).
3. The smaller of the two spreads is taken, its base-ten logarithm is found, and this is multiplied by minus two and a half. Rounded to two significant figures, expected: -1.7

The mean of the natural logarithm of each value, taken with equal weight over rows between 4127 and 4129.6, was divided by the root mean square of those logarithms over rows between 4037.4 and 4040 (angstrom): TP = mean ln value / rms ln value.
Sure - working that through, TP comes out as 1.01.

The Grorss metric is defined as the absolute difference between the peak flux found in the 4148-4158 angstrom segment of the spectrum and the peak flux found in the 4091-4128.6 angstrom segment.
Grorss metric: 9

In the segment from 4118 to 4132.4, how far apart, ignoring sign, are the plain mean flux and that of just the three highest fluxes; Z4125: 11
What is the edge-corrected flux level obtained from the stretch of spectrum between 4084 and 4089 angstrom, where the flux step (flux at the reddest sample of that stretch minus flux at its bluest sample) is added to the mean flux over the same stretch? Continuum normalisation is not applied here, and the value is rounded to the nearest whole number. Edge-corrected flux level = 219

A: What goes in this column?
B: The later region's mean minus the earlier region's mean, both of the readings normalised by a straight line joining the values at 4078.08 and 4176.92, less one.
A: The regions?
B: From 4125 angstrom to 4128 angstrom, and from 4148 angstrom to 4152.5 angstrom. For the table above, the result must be 0.00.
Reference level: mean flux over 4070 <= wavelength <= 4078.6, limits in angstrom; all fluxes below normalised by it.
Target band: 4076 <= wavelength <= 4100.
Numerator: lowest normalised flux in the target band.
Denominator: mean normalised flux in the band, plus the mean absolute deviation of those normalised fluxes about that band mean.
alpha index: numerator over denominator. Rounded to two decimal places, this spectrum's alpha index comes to 0.81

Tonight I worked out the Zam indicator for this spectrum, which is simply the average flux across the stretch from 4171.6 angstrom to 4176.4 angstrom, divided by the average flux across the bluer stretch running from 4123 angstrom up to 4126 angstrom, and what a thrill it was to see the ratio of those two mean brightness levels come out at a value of 0.88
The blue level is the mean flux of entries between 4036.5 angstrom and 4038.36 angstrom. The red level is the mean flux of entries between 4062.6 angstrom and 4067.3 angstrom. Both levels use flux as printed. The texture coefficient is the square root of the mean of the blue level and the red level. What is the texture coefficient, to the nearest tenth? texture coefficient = 14.7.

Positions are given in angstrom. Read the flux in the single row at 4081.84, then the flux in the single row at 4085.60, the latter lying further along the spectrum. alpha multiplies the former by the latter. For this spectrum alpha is 48150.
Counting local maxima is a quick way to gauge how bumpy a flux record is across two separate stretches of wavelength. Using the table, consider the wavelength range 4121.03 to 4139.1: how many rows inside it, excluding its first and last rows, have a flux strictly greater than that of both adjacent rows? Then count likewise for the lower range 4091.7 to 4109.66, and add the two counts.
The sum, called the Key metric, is 1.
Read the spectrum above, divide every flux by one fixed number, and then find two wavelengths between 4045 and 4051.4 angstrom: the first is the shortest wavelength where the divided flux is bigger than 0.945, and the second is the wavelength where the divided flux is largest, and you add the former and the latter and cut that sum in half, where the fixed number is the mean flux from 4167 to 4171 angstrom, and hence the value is 4049.5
